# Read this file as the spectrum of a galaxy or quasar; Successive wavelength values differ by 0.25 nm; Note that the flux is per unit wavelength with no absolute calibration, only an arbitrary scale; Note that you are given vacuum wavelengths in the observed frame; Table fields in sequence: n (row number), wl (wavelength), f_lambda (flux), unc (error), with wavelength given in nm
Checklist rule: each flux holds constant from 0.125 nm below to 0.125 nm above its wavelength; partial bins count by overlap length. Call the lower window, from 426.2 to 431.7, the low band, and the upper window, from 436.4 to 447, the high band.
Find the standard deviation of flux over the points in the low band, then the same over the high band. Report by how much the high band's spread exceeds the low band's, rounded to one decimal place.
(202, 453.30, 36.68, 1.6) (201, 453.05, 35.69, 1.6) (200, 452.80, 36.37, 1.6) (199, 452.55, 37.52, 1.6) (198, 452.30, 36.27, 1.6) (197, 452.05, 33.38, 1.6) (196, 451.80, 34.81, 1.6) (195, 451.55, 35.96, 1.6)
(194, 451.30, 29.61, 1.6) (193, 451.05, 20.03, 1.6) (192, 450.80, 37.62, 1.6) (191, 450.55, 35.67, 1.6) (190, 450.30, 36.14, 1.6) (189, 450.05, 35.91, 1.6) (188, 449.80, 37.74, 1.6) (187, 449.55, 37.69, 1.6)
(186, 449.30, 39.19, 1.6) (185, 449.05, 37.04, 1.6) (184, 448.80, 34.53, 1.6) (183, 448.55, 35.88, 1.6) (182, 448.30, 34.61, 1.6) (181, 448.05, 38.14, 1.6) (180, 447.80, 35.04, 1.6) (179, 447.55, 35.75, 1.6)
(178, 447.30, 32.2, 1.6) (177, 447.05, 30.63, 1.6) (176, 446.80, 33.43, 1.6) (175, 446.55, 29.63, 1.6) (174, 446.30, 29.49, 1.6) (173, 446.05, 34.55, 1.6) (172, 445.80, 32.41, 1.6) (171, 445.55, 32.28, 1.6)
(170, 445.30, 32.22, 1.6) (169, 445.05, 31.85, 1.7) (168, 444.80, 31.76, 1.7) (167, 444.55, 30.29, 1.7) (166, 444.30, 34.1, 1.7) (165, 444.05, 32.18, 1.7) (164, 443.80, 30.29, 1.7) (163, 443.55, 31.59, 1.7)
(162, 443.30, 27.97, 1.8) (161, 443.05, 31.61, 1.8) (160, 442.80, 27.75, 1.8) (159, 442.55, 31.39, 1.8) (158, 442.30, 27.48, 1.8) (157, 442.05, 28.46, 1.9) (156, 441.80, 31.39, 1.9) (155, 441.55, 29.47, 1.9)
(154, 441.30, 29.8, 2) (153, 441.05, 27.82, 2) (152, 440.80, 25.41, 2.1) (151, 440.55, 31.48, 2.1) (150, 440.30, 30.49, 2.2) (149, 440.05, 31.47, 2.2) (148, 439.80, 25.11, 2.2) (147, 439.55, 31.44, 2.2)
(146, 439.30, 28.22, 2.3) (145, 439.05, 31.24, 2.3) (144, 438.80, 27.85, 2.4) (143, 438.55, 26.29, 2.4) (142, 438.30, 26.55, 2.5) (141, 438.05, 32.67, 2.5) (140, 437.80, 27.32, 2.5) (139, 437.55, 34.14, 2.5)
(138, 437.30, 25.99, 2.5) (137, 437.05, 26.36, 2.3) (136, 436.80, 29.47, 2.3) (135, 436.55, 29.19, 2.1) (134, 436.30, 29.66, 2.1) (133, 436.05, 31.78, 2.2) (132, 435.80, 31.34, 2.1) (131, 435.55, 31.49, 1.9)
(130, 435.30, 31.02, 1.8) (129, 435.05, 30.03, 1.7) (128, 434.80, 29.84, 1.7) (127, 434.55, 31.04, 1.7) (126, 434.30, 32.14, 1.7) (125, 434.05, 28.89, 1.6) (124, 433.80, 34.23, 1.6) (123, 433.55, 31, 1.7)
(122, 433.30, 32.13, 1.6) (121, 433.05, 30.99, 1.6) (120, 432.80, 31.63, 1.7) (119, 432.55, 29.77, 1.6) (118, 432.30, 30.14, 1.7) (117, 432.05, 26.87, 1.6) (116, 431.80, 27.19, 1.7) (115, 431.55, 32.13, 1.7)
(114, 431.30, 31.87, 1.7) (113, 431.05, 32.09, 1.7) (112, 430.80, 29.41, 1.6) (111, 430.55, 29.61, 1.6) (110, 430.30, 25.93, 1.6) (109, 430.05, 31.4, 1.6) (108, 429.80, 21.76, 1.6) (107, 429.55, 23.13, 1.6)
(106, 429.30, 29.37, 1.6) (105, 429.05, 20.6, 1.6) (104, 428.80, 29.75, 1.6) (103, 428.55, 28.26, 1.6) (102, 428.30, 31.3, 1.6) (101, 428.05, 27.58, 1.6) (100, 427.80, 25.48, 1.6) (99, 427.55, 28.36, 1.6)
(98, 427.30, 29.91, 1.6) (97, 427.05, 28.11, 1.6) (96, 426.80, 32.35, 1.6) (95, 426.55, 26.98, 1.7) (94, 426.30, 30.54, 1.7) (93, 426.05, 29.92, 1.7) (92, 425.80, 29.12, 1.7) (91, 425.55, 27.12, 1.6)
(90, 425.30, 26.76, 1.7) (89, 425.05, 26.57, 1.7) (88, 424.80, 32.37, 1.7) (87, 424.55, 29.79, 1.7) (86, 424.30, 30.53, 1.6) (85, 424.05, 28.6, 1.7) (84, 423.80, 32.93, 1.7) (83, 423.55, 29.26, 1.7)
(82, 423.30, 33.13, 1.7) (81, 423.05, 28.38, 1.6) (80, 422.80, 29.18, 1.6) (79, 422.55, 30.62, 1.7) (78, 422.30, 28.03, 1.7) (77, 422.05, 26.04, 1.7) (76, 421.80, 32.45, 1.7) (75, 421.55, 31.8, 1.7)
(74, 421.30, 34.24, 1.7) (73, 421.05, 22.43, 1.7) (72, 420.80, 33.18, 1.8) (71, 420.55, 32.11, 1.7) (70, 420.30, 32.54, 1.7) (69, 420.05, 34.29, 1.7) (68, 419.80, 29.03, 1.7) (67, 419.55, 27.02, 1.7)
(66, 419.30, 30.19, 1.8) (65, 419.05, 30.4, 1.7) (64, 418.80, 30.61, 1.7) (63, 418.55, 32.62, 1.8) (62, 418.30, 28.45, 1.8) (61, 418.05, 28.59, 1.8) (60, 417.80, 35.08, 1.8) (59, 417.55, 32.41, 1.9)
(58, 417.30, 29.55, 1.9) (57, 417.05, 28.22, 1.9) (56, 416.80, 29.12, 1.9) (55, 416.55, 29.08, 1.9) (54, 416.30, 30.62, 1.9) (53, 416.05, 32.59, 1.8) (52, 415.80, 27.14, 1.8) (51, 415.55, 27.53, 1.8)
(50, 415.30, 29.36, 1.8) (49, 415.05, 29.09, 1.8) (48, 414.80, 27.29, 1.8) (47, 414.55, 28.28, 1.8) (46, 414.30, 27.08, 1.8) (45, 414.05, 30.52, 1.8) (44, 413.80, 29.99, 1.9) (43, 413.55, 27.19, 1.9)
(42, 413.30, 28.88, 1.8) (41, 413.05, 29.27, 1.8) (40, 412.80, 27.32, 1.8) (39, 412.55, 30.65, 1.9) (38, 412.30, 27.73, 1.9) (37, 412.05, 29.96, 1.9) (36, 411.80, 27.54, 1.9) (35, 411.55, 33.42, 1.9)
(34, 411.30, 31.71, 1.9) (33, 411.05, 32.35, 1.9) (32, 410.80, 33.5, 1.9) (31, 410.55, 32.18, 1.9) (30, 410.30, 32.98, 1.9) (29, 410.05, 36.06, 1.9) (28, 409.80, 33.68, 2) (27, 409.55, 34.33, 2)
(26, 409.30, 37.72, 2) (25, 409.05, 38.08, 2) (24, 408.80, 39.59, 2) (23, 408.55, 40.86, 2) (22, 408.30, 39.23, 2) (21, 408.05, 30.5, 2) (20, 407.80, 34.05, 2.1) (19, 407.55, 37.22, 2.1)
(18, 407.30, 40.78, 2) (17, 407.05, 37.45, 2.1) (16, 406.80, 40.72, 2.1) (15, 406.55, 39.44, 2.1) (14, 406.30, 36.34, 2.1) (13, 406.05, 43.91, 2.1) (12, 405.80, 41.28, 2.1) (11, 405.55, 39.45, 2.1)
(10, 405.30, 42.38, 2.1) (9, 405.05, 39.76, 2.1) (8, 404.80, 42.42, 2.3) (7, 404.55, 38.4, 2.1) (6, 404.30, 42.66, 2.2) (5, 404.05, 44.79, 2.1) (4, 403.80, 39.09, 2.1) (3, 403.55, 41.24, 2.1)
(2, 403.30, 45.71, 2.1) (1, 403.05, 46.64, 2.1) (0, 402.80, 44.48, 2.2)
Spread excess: -0.8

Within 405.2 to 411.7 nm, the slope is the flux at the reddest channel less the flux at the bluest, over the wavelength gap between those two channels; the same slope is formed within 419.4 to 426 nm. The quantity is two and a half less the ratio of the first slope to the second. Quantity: 6.77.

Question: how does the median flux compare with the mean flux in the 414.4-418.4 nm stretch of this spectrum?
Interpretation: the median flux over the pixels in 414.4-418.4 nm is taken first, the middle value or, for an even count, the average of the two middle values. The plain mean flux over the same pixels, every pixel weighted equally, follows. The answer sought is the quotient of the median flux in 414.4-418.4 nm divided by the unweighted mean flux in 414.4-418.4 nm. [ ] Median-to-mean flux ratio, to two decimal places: 0.99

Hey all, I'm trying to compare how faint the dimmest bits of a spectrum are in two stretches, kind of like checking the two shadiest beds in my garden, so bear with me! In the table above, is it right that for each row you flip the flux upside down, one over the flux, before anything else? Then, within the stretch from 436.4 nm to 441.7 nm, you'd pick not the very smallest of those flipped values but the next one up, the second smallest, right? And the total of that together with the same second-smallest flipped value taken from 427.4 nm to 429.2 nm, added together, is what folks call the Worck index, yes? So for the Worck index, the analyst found 0.0642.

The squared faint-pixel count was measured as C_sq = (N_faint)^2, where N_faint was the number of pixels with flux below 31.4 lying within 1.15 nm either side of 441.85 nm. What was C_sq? 81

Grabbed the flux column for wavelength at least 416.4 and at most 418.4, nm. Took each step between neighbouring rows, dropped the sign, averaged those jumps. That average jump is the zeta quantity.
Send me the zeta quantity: 2.1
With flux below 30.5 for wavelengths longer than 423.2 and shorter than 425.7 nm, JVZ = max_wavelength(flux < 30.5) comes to 425.55 nm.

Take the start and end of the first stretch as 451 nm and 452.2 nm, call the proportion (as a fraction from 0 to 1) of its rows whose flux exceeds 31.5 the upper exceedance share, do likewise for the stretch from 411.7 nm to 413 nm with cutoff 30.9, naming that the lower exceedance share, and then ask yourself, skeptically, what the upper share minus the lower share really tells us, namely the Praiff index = 0.60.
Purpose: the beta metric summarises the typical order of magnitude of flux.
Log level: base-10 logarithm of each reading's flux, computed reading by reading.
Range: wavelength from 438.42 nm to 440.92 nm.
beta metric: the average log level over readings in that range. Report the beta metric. 1.46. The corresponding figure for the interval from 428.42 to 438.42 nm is 1.47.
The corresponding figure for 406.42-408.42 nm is 1.57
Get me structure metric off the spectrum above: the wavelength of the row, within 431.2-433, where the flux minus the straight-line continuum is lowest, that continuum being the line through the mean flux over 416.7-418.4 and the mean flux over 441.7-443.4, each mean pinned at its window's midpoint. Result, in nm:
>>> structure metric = 432.05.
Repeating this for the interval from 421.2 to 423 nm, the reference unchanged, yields 422.05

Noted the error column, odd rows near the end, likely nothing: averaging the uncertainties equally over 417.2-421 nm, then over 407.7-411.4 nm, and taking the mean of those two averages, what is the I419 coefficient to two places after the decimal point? 1.87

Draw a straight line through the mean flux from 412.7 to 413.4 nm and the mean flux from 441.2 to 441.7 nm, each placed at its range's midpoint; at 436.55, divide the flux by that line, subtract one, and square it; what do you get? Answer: 0.000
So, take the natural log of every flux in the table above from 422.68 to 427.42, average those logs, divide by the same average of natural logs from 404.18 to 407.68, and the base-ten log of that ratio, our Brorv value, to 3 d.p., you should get -0.038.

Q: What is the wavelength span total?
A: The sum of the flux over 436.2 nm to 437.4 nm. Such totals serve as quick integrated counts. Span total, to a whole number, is 141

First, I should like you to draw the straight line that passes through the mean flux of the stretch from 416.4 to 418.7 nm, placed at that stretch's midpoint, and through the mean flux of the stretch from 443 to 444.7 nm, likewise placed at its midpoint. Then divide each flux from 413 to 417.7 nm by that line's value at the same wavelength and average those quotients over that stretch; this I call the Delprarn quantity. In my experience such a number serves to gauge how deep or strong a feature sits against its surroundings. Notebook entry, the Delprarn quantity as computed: 0.96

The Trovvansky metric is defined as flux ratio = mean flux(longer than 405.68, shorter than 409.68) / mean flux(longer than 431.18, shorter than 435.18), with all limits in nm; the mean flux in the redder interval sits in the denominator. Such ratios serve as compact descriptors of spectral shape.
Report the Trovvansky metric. 1.25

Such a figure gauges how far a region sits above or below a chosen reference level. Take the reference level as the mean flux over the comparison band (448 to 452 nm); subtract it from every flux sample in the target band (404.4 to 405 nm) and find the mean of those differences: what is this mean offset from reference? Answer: 5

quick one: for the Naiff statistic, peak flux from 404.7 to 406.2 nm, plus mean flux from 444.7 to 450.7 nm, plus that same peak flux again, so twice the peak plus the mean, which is 122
